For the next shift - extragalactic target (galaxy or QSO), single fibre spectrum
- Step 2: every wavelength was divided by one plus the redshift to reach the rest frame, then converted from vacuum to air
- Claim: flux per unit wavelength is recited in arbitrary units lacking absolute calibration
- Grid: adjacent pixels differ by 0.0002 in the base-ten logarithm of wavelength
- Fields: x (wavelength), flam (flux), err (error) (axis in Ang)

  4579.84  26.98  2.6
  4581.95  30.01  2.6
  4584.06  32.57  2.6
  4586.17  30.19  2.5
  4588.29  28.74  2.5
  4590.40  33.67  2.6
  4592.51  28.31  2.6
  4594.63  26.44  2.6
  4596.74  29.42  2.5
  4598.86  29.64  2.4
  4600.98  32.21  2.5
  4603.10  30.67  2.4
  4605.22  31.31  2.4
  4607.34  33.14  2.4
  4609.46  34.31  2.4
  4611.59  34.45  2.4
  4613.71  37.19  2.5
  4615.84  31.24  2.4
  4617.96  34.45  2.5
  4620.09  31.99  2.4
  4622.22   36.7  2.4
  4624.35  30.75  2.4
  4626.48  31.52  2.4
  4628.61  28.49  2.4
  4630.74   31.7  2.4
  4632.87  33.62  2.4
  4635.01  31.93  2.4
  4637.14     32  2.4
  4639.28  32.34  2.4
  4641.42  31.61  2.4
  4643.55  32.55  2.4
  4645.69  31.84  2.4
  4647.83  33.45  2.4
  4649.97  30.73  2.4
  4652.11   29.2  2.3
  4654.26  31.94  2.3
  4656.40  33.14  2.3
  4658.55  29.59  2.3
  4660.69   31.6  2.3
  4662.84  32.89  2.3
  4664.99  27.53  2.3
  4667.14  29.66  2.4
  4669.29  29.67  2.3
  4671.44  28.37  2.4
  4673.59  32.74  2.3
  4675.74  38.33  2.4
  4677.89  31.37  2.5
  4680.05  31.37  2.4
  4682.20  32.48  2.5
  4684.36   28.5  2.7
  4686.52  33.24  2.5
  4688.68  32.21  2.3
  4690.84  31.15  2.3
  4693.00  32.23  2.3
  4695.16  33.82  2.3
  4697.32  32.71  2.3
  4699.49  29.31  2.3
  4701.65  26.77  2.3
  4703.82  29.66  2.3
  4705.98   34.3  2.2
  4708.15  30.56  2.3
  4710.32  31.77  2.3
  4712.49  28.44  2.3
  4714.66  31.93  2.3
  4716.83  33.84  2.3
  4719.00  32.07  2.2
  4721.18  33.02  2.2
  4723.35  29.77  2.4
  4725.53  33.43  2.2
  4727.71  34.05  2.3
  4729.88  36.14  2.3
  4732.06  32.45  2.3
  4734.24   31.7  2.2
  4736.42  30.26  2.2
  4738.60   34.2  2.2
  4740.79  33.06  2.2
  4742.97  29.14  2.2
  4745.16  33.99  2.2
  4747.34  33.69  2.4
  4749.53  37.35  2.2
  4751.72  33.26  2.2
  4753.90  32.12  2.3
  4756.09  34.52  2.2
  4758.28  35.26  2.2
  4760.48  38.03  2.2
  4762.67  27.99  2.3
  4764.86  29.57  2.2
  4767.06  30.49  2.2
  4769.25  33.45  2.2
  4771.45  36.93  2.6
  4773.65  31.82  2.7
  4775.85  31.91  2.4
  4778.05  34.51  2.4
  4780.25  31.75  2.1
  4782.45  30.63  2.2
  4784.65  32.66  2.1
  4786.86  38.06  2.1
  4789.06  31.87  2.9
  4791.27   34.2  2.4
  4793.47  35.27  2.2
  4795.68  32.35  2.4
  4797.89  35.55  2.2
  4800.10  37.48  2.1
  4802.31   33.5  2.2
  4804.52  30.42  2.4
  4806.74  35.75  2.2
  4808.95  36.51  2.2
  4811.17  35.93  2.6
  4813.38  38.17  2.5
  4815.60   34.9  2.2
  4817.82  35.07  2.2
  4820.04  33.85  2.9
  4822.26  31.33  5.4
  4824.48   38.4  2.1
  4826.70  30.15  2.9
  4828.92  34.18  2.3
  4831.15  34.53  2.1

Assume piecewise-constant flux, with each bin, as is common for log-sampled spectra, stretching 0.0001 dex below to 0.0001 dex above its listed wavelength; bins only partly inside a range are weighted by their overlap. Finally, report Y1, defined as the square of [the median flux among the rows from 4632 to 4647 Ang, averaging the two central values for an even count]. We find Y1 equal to 1024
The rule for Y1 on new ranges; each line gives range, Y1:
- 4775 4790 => 1018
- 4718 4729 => 1090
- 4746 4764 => 1163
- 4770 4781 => 1018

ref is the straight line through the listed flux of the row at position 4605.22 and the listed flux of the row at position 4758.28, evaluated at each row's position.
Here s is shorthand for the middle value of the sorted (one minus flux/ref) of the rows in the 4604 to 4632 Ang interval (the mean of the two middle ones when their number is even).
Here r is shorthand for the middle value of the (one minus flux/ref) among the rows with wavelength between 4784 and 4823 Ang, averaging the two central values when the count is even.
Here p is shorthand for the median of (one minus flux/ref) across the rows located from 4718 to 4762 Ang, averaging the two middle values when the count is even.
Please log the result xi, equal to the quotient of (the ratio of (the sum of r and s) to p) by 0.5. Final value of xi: 2.1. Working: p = 0.037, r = 0.05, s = -0.009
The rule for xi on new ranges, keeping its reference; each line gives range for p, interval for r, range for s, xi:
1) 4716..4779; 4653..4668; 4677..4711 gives 3.6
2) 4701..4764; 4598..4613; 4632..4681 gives -0.5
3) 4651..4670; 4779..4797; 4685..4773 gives 3.2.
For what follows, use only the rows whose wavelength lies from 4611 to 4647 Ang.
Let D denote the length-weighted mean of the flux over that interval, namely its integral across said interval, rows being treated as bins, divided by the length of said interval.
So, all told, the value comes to 32.6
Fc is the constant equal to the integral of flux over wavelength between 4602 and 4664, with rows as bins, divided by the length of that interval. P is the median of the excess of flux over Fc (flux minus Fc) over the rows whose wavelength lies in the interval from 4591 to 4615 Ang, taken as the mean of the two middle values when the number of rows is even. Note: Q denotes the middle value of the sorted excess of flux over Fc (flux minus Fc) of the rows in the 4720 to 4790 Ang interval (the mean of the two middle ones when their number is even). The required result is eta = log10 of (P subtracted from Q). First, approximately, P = -1.0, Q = 0.8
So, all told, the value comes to 0.24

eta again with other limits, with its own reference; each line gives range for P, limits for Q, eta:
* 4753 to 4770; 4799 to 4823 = 0.36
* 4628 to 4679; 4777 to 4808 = 0.32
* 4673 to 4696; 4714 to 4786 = -0.10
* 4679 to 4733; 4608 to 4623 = 0.35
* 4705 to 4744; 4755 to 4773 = 0.24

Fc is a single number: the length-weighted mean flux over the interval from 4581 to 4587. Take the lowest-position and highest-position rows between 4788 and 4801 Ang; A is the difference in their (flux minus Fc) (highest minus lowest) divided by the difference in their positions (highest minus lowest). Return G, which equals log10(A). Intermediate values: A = 0.51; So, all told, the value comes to -0.3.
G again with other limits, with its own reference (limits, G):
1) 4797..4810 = -1.1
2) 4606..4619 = -0.9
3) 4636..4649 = -0.9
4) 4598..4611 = -0.4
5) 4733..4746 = -0.7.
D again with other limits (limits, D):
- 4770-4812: 34.0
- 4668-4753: 32.1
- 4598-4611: 32.0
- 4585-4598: 29.5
